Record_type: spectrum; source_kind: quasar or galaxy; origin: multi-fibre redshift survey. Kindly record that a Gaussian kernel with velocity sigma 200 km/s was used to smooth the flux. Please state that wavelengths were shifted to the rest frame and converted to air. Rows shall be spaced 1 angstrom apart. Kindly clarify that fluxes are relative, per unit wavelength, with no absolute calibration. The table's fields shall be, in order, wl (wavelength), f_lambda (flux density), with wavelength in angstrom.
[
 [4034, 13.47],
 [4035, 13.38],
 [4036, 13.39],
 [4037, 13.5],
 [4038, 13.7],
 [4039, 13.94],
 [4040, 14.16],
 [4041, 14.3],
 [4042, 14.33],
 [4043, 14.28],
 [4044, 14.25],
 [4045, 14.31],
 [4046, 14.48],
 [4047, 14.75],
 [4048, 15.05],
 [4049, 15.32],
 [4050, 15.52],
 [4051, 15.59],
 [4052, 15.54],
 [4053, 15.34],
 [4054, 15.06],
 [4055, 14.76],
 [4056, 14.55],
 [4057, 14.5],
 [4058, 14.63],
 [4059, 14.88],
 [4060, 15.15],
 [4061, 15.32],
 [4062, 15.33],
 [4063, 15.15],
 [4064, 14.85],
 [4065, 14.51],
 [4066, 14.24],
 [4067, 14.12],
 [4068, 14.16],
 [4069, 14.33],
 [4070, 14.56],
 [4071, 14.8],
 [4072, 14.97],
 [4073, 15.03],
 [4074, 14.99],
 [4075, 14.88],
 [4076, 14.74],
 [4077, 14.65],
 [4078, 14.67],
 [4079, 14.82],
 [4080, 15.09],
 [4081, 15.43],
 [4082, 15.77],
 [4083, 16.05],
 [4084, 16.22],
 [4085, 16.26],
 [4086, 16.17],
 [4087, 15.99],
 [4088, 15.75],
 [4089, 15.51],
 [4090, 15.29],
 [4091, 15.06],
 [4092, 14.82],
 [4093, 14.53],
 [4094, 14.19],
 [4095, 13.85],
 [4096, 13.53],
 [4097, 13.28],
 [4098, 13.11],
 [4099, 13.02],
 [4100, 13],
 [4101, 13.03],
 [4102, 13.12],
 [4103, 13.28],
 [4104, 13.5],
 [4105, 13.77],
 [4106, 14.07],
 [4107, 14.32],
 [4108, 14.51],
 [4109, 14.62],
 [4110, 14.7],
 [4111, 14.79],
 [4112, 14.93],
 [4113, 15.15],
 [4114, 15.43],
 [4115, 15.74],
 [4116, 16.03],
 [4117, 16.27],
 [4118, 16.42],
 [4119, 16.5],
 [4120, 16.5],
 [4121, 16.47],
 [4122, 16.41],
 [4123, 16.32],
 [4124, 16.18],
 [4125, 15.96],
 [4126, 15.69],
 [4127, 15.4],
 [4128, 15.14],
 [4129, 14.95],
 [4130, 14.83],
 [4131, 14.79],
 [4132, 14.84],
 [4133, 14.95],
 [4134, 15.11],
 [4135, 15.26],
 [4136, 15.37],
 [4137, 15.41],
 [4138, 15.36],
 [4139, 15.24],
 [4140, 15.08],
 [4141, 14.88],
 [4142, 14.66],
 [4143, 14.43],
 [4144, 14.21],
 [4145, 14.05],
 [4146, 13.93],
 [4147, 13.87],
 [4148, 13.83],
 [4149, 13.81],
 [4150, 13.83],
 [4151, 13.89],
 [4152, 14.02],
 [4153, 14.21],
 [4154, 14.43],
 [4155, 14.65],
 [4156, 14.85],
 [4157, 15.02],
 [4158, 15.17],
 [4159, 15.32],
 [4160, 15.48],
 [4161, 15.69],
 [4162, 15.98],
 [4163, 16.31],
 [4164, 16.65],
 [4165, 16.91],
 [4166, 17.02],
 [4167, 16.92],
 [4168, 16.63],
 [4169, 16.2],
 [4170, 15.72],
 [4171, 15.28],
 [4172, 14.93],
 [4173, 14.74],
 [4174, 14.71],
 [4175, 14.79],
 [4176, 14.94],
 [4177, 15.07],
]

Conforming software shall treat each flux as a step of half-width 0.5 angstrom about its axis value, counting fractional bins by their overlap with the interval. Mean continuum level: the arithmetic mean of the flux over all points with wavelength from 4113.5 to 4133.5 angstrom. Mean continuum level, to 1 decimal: 15.7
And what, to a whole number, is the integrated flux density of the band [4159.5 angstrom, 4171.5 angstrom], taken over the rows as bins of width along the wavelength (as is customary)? 195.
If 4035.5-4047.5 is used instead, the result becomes 169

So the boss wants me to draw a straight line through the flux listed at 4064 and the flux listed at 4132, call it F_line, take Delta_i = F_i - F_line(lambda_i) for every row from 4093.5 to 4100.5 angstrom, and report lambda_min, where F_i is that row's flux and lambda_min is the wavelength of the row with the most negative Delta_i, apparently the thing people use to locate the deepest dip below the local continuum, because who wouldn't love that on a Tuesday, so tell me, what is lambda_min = 4100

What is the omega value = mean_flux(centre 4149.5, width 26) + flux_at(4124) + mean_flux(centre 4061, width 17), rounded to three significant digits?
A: 45.6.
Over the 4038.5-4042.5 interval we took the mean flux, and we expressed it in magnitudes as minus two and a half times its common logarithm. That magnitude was -2.88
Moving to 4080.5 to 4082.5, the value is -2.98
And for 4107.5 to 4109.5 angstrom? -2.91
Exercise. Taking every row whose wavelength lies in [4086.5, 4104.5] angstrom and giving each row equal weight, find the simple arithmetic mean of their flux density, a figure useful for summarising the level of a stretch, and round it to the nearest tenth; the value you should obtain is 14.1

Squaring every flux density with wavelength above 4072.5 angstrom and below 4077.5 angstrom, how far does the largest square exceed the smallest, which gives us 11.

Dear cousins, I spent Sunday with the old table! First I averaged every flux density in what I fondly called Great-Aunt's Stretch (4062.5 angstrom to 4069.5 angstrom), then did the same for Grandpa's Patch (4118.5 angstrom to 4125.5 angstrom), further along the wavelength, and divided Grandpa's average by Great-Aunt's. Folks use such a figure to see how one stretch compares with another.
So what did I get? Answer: 1.13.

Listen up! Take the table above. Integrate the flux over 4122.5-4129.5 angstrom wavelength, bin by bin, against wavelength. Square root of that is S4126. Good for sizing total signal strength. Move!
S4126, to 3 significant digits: 10.5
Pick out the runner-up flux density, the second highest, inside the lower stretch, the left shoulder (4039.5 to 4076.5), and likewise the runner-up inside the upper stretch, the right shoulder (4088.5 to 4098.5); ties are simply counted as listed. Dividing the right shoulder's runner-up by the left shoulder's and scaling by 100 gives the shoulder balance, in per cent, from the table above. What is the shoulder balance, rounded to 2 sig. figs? 98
